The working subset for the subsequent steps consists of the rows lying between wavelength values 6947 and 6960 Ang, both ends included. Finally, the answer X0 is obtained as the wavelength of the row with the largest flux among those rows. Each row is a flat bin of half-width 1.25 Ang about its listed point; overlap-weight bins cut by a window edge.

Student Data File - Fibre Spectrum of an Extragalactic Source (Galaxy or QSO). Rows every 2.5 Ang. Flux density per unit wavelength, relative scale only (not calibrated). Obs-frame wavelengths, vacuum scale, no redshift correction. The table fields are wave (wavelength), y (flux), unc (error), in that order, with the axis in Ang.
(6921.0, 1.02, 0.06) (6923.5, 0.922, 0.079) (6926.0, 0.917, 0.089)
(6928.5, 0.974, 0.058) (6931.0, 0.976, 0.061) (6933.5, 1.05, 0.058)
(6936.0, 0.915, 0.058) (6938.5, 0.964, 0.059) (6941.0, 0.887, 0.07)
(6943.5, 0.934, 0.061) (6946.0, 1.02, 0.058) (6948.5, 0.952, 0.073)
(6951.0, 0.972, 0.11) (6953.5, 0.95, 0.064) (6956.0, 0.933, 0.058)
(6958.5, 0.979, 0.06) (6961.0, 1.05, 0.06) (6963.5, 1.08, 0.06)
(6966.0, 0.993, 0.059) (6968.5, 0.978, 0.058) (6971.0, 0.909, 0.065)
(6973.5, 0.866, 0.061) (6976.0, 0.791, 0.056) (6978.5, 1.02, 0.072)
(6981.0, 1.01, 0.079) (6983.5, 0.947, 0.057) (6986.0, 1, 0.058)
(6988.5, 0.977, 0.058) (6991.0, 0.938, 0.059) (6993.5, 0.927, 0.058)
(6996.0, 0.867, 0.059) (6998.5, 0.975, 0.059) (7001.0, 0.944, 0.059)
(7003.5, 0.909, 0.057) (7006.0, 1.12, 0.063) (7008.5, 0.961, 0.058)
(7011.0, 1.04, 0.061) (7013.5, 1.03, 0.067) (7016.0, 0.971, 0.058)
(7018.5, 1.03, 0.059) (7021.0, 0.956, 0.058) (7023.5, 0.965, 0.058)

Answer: 6958.5 Ang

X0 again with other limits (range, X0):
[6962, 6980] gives 6963.5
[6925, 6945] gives 6933.5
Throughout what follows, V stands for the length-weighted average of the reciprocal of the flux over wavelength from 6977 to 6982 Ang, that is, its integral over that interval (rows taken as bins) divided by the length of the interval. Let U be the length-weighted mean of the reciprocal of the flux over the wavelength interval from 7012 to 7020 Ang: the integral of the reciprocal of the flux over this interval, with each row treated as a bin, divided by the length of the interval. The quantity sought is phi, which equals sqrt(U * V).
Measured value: 0.995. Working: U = 0.99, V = 0.999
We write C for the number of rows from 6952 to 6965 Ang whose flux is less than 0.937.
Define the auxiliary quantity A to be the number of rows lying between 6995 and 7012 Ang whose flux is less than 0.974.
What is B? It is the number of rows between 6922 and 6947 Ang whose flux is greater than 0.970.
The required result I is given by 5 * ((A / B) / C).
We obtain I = 5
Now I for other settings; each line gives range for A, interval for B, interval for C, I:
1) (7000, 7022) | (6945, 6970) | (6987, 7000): 2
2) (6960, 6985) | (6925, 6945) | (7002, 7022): 7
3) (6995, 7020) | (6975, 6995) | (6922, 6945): 1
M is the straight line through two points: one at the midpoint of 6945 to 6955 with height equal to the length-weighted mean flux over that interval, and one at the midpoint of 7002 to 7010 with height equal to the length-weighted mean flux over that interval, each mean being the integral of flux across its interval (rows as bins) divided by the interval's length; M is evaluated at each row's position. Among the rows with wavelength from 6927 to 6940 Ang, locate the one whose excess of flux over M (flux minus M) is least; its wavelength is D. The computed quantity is 6936.0 Ang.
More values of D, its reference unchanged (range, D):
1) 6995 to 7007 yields 6996.0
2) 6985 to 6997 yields 6996.0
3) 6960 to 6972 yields 6971.0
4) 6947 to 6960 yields 6956.0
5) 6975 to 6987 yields 6976.0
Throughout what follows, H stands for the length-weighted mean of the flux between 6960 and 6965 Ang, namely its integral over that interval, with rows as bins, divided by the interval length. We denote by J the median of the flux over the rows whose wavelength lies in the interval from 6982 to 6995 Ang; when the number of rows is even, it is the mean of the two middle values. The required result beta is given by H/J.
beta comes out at 1.12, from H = 1.06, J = 0.95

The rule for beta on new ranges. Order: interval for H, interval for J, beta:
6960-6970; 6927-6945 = 1.06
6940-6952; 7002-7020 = 0.93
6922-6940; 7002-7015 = 0.93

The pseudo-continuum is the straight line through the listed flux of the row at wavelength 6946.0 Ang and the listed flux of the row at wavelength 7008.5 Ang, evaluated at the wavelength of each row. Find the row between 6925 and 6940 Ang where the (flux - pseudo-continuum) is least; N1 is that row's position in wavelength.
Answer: 6926.0 Ang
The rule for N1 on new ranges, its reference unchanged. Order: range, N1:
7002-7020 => 7003.5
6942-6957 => 6943.5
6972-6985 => 6976.0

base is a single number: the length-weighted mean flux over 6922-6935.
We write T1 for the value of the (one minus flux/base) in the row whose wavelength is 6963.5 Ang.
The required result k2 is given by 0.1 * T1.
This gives -0.012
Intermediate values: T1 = -0.12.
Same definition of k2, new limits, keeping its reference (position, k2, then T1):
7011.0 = -0.007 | -0.07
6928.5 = -0.001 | -0.01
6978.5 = -0.005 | -0.05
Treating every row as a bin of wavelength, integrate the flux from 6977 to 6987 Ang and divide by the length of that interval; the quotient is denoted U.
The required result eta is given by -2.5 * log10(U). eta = 0.012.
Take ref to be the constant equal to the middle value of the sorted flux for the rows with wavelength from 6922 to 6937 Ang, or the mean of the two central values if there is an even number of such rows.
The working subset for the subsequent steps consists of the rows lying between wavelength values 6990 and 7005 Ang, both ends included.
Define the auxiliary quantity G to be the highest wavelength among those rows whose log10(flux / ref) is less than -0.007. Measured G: 7003.5 Ang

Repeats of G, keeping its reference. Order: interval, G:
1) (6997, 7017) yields 7003.5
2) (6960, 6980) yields 6976.0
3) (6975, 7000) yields 6996.0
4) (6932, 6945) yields 6941.0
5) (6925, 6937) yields 6936.0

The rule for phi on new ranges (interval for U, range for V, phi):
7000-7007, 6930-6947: 1.031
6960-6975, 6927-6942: 1.038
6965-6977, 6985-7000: 1.083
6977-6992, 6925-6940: 1.030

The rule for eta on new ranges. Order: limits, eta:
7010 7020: -0.017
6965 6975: 0.077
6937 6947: 0.057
